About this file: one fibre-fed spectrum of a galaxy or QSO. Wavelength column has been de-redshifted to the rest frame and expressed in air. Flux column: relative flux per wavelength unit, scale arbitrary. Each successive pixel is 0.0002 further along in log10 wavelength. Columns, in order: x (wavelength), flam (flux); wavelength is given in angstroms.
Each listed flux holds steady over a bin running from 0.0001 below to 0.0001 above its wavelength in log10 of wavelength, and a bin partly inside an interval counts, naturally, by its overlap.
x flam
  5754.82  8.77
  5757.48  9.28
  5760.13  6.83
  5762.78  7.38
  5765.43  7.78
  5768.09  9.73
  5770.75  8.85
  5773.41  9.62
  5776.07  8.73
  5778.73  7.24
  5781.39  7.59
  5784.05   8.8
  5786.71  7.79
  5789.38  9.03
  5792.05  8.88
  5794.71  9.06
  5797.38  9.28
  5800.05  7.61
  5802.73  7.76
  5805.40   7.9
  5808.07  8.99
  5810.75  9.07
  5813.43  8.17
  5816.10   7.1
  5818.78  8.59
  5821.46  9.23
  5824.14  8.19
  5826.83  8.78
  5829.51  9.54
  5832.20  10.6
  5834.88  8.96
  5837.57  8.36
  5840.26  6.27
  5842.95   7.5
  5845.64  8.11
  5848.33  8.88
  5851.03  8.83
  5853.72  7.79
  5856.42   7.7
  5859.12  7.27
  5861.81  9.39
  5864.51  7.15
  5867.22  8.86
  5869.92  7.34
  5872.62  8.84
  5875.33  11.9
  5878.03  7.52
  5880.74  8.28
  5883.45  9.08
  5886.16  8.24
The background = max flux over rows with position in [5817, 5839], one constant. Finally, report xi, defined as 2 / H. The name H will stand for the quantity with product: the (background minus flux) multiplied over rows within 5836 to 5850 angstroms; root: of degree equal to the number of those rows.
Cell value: 0.76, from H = 2.64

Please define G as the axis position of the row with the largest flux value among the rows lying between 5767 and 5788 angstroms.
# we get 5768.09 angstroms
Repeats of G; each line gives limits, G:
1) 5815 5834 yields 5832.20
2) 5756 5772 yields 5768.09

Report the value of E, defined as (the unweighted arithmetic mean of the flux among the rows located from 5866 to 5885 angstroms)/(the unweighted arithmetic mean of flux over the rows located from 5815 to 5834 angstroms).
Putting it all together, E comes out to 1.00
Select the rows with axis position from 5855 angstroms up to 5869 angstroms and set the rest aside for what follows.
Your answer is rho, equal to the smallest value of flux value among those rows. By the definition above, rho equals 7.15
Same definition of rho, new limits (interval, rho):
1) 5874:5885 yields 7.52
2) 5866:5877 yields 7.34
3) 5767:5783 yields 7.24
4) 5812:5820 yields 7.1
